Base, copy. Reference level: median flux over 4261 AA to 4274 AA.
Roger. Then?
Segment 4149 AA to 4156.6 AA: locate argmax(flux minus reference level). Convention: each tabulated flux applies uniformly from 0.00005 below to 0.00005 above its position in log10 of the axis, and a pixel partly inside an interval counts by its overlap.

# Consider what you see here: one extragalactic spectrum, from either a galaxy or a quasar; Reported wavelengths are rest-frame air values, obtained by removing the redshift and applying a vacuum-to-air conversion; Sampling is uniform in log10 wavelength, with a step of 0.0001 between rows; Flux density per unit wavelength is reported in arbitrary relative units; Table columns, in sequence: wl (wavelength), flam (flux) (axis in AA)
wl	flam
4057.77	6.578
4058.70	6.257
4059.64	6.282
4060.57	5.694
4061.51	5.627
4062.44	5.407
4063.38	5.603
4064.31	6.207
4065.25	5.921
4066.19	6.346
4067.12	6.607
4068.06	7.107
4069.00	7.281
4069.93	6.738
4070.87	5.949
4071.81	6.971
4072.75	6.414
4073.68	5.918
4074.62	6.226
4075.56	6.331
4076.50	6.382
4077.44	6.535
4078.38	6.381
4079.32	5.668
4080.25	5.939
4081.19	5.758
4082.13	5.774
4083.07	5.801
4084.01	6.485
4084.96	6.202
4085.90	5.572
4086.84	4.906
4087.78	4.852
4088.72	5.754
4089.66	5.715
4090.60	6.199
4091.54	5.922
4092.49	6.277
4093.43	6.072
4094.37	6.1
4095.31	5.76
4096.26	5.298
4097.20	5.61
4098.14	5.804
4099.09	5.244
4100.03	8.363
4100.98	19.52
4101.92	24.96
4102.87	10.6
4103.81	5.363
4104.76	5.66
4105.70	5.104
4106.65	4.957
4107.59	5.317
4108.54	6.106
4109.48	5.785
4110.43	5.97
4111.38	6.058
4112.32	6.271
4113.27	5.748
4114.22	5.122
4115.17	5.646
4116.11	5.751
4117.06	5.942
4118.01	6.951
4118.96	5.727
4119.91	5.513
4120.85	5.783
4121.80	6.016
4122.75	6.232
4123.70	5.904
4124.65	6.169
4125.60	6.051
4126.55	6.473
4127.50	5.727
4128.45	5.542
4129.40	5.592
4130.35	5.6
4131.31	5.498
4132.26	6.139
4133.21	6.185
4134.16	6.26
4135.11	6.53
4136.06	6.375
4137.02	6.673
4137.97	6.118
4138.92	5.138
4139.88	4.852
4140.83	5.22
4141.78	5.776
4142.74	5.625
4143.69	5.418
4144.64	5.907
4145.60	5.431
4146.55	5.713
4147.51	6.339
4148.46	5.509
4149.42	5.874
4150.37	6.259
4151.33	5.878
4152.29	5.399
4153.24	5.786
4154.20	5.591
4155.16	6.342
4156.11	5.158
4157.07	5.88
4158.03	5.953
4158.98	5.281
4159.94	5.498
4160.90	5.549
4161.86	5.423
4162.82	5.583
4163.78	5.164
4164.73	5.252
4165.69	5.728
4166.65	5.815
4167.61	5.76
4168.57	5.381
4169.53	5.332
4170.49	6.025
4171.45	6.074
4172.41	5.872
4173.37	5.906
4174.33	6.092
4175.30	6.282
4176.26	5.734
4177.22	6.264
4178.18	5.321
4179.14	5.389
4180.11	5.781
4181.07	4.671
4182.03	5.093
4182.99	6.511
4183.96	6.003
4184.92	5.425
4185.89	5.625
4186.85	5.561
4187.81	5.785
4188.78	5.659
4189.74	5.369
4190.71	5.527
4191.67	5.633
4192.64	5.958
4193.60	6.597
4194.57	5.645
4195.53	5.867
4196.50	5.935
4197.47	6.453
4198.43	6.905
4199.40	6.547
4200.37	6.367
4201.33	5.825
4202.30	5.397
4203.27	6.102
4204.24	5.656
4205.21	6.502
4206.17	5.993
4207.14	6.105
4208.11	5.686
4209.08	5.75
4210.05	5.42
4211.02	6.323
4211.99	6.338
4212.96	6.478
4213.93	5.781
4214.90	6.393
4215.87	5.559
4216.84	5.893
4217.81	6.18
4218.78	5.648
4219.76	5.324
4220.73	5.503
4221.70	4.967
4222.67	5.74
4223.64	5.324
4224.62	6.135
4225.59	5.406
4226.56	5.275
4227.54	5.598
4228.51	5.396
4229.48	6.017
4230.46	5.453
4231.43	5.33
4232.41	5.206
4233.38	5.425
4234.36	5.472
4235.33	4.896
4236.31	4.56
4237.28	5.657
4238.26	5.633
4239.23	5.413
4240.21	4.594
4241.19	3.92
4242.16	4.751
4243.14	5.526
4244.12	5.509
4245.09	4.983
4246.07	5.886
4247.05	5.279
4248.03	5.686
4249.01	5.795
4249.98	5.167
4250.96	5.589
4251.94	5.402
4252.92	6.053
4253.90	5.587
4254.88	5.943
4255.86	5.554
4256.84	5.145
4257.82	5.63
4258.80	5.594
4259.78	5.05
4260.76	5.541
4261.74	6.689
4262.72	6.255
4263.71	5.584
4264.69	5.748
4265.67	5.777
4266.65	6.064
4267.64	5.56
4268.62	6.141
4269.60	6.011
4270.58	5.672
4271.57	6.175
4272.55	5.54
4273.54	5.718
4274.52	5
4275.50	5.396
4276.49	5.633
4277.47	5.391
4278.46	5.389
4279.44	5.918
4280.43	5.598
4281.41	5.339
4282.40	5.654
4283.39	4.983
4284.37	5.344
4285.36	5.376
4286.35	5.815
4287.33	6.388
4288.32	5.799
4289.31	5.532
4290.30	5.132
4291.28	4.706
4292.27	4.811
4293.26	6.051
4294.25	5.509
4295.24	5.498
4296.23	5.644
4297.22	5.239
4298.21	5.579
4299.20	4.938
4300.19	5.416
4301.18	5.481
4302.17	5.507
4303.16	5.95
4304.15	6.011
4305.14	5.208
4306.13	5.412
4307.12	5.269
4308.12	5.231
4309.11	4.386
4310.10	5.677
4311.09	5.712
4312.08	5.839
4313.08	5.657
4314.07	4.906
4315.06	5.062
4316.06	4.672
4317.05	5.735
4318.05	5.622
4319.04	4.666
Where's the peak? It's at 4155.16 AA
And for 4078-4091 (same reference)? 4084.01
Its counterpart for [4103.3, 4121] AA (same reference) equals 4118.01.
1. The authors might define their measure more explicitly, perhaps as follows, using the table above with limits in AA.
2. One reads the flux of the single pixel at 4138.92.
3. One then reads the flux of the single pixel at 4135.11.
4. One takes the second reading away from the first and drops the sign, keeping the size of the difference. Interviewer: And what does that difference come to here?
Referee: 1.4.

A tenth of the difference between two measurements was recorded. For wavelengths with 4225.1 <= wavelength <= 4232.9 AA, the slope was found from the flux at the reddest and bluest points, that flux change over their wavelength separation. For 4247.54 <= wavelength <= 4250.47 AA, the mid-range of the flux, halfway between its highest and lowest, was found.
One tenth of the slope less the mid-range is -0.55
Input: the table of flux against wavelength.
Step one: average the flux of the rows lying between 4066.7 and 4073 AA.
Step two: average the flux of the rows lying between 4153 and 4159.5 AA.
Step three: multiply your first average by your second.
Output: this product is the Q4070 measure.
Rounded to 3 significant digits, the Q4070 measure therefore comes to 38.4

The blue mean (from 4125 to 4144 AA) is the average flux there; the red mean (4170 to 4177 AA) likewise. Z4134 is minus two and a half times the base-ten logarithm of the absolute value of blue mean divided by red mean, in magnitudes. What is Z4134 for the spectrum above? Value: 0.029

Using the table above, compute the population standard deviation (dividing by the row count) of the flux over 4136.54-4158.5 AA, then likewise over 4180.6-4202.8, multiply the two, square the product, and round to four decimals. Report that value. 0.0505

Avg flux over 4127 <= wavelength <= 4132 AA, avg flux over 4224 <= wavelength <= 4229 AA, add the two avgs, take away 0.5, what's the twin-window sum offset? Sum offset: 10.7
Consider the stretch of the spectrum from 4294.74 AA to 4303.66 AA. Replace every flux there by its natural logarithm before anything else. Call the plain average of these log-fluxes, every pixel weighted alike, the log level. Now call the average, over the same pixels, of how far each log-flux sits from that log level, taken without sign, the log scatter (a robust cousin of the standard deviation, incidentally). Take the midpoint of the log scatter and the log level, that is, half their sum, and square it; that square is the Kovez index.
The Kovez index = 0.75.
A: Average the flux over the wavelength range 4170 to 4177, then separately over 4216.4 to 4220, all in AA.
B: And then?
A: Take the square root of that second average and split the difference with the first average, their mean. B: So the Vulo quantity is 4.20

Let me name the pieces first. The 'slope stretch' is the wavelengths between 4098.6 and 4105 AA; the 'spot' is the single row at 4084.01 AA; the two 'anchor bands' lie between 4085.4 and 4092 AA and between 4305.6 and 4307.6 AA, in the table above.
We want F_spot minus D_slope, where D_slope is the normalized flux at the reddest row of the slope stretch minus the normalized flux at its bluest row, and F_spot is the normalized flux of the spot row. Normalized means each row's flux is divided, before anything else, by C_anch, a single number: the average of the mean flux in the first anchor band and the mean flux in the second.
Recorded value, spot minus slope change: 1.11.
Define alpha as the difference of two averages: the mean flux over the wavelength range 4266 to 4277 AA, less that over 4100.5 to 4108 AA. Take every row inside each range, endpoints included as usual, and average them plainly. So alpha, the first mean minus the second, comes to -4.5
